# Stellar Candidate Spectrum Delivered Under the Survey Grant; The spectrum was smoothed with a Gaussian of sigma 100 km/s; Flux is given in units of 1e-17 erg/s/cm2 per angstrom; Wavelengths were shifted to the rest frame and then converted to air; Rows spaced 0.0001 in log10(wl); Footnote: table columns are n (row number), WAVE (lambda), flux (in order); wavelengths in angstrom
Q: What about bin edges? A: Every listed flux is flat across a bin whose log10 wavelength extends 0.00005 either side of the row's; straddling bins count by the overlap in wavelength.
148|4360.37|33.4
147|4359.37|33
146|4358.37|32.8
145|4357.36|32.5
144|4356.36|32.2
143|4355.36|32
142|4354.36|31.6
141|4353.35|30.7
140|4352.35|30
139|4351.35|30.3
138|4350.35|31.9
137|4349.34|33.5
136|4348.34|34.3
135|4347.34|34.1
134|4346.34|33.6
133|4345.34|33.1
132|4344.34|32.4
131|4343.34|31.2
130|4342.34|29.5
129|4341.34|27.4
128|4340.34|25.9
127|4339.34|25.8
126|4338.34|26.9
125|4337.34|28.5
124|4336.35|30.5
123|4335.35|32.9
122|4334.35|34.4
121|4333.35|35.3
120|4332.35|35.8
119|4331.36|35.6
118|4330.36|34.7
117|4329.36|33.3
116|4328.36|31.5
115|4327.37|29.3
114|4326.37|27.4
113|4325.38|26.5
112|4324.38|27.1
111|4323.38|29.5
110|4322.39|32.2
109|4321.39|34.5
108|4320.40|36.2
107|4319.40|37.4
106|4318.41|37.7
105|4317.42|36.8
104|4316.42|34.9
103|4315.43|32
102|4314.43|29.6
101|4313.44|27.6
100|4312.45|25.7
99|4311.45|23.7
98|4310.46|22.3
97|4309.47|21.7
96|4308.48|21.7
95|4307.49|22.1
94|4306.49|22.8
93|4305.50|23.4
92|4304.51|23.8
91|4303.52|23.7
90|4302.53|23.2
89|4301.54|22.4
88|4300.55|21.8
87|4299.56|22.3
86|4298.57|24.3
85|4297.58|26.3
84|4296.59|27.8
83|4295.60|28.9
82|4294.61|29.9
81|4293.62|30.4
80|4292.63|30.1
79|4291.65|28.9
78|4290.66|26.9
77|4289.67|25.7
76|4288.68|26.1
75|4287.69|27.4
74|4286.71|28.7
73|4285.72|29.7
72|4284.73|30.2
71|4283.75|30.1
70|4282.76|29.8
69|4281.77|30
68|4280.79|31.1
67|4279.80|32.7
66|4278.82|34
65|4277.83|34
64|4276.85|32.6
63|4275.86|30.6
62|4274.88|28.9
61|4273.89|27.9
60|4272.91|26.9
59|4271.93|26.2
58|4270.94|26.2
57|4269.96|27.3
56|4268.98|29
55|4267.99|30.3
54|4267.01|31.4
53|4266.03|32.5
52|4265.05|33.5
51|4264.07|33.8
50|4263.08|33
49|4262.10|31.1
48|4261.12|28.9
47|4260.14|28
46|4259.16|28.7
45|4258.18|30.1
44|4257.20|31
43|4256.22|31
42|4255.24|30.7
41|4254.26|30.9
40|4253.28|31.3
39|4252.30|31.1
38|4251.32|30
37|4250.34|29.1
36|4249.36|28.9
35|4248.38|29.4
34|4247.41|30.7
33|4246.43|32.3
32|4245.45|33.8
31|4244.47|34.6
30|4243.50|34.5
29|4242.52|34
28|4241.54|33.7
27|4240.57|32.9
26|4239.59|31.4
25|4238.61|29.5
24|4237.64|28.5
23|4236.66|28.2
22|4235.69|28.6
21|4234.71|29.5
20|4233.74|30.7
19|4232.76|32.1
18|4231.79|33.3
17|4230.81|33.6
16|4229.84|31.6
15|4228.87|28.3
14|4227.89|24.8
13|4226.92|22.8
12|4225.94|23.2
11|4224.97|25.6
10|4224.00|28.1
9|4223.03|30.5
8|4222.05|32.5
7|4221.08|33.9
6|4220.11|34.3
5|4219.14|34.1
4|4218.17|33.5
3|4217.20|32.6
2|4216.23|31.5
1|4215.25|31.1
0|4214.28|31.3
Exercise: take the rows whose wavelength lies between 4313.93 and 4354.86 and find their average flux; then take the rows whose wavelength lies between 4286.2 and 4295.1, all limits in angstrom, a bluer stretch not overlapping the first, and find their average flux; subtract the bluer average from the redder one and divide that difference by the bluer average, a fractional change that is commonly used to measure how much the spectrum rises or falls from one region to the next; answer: 0.13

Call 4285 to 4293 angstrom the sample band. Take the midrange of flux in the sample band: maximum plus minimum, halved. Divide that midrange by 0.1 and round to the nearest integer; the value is 279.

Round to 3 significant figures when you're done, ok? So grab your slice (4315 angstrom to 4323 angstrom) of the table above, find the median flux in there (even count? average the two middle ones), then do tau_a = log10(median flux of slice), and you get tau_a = 1.55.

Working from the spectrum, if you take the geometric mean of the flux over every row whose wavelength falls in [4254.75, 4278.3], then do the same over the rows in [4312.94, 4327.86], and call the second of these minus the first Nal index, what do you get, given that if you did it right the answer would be 2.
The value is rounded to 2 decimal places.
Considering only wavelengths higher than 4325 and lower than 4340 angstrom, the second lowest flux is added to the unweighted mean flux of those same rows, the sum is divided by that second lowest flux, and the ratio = 2.18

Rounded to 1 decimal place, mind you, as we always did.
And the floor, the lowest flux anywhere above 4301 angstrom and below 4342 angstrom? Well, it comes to 21.7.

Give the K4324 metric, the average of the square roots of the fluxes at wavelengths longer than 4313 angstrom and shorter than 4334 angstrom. 5.70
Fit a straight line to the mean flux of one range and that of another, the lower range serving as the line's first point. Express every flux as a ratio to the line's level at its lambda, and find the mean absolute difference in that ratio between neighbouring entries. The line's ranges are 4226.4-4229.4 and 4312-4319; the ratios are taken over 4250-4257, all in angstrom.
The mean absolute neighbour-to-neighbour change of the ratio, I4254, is 0.018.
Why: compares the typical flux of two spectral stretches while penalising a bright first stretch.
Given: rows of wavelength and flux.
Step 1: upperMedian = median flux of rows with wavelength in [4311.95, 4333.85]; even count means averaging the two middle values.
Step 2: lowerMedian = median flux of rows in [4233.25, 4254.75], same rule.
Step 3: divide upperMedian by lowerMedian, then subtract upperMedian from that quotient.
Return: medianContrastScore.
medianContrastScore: -31.7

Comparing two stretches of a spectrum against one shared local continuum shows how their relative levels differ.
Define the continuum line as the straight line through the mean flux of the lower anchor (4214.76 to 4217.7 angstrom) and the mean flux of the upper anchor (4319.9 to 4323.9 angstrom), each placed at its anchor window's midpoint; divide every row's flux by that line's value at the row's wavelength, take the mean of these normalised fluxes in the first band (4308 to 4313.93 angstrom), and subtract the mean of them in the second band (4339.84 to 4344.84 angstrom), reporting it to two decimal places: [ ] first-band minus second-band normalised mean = -0.16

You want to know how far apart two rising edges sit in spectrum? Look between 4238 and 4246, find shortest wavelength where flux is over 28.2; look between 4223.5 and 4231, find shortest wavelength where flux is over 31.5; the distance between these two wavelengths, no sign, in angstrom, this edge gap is 8.8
